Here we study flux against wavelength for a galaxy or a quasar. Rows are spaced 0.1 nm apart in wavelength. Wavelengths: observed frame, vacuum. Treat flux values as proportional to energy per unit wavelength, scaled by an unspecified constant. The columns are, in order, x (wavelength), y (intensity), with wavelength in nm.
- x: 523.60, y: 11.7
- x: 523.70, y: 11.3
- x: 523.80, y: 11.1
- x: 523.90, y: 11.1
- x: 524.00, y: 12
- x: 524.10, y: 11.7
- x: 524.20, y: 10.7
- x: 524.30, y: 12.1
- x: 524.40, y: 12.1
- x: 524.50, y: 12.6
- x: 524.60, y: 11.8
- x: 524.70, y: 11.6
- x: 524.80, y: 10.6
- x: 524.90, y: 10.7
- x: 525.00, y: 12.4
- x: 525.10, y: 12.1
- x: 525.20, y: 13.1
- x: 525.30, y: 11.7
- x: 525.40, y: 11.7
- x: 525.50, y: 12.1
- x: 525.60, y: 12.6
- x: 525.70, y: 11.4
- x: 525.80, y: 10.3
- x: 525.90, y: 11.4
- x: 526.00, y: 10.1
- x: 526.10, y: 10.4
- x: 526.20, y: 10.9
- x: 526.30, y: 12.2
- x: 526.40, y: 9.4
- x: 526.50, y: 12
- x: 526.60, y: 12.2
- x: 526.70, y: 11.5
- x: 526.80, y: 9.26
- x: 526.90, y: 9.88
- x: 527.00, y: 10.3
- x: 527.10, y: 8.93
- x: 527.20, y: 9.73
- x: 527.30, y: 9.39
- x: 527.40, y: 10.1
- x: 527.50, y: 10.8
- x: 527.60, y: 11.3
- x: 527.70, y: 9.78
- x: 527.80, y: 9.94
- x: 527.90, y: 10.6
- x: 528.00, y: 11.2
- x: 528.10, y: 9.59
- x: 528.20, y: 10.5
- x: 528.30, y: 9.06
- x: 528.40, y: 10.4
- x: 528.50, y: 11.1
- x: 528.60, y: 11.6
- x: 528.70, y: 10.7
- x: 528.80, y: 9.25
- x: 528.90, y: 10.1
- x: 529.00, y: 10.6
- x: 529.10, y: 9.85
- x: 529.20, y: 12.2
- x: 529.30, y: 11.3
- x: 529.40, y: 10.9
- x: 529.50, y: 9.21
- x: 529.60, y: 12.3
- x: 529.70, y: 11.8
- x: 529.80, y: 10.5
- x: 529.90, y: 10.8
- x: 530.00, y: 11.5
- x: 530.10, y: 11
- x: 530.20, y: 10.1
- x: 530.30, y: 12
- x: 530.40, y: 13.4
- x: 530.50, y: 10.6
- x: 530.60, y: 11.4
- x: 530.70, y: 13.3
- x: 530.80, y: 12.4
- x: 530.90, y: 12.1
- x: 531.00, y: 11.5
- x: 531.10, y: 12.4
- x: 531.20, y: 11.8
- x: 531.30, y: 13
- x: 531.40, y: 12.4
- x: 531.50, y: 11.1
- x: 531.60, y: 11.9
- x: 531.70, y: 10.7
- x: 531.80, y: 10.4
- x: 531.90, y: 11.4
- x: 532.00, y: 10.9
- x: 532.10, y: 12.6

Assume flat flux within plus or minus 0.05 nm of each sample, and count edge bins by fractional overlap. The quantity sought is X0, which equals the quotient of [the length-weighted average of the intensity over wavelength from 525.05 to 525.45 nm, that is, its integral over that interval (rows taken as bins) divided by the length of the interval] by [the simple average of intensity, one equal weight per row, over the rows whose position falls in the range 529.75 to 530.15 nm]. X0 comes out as 1.11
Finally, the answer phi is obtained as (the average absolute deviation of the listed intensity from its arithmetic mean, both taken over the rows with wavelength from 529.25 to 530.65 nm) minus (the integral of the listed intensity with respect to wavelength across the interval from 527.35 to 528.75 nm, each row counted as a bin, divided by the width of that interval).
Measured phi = -9.7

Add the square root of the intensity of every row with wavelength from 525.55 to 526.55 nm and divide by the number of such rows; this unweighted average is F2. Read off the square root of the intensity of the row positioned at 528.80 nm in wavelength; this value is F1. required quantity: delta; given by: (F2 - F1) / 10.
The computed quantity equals 0.028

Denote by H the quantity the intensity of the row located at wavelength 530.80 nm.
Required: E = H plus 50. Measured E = 62.4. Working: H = 12.4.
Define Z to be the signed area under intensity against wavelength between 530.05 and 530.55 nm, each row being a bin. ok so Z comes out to 5.71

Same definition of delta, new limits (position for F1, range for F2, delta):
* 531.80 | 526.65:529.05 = -0.003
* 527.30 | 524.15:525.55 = 0.037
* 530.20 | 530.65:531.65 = 0.031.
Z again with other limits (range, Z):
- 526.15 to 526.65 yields 5.67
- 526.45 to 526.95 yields 5.48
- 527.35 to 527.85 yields 5.19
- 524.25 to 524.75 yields 6.02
